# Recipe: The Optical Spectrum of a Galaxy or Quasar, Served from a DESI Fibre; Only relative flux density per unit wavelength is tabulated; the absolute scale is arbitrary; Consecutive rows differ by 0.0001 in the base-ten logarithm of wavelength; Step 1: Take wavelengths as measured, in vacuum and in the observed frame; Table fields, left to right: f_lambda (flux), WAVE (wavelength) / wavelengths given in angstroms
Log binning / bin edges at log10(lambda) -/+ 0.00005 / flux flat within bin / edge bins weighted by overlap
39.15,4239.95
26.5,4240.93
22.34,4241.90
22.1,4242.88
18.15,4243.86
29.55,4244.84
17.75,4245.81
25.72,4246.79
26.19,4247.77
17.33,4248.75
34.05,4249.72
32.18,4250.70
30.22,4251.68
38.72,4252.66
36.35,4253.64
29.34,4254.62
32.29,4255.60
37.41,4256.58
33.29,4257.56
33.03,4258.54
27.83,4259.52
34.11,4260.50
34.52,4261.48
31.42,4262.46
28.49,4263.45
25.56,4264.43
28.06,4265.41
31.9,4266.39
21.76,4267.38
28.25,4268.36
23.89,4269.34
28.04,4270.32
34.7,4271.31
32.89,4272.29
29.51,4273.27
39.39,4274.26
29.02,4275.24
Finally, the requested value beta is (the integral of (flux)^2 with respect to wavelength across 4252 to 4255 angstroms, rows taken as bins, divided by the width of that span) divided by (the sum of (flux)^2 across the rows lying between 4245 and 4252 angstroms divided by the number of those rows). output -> 1.7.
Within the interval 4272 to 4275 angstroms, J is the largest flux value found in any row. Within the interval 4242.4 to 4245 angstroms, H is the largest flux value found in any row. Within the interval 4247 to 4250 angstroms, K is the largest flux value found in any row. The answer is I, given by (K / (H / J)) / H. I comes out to 1.54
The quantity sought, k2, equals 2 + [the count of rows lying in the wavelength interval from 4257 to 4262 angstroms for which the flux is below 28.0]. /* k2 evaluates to 3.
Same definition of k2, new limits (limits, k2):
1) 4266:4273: 4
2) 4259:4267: 4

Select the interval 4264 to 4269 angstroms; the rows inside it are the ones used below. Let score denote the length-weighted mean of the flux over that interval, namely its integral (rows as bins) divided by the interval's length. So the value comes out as 27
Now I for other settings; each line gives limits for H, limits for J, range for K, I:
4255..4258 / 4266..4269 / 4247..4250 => 0.78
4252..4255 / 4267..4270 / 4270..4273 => 0.65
